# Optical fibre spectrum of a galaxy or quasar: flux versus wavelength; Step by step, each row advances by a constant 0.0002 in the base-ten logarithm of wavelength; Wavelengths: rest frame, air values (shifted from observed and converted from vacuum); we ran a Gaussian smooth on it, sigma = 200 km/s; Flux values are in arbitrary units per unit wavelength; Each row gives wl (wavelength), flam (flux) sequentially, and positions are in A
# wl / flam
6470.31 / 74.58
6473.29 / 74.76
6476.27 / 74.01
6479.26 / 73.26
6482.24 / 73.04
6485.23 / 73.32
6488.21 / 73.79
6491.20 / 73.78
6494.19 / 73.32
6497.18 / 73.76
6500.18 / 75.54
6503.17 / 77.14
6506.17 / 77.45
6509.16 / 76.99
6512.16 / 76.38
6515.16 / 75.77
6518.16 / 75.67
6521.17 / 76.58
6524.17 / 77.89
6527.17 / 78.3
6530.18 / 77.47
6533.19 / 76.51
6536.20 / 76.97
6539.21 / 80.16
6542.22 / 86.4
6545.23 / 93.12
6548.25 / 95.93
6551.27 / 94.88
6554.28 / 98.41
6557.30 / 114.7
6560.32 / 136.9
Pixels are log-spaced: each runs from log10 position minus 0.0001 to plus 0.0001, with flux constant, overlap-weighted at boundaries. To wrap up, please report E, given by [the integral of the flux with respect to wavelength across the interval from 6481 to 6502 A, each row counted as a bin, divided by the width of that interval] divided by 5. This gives 14.8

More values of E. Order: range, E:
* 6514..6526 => 15.3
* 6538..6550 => 17.8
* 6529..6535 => 15.4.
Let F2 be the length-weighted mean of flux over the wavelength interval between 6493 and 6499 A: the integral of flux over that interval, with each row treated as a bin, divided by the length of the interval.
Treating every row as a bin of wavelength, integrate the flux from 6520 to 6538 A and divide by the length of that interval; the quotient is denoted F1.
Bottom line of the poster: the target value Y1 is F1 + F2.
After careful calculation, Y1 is 151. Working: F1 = 77.4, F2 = 73.6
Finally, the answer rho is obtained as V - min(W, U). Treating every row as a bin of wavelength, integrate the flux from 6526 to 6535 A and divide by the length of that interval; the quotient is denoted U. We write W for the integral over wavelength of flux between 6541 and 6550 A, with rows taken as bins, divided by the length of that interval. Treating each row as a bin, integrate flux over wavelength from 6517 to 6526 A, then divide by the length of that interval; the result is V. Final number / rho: -0.5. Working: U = 77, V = 76.8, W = 92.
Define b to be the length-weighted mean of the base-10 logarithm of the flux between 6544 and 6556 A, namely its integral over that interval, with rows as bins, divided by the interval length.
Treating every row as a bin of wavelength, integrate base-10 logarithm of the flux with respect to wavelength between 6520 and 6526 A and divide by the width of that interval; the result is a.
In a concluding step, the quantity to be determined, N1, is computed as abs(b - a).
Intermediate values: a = 1.891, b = 1.98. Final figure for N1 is 0.09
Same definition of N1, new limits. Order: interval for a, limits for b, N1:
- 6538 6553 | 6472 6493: 0.09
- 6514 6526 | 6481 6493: 0.02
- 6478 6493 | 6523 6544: 0.03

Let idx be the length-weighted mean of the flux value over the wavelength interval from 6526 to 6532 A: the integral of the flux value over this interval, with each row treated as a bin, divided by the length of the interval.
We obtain 77.7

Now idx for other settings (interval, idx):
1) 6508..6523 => 76.3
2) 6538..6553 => 90.5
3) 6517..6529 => 77.1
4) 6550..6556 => 97.5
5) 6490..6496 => 73.6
